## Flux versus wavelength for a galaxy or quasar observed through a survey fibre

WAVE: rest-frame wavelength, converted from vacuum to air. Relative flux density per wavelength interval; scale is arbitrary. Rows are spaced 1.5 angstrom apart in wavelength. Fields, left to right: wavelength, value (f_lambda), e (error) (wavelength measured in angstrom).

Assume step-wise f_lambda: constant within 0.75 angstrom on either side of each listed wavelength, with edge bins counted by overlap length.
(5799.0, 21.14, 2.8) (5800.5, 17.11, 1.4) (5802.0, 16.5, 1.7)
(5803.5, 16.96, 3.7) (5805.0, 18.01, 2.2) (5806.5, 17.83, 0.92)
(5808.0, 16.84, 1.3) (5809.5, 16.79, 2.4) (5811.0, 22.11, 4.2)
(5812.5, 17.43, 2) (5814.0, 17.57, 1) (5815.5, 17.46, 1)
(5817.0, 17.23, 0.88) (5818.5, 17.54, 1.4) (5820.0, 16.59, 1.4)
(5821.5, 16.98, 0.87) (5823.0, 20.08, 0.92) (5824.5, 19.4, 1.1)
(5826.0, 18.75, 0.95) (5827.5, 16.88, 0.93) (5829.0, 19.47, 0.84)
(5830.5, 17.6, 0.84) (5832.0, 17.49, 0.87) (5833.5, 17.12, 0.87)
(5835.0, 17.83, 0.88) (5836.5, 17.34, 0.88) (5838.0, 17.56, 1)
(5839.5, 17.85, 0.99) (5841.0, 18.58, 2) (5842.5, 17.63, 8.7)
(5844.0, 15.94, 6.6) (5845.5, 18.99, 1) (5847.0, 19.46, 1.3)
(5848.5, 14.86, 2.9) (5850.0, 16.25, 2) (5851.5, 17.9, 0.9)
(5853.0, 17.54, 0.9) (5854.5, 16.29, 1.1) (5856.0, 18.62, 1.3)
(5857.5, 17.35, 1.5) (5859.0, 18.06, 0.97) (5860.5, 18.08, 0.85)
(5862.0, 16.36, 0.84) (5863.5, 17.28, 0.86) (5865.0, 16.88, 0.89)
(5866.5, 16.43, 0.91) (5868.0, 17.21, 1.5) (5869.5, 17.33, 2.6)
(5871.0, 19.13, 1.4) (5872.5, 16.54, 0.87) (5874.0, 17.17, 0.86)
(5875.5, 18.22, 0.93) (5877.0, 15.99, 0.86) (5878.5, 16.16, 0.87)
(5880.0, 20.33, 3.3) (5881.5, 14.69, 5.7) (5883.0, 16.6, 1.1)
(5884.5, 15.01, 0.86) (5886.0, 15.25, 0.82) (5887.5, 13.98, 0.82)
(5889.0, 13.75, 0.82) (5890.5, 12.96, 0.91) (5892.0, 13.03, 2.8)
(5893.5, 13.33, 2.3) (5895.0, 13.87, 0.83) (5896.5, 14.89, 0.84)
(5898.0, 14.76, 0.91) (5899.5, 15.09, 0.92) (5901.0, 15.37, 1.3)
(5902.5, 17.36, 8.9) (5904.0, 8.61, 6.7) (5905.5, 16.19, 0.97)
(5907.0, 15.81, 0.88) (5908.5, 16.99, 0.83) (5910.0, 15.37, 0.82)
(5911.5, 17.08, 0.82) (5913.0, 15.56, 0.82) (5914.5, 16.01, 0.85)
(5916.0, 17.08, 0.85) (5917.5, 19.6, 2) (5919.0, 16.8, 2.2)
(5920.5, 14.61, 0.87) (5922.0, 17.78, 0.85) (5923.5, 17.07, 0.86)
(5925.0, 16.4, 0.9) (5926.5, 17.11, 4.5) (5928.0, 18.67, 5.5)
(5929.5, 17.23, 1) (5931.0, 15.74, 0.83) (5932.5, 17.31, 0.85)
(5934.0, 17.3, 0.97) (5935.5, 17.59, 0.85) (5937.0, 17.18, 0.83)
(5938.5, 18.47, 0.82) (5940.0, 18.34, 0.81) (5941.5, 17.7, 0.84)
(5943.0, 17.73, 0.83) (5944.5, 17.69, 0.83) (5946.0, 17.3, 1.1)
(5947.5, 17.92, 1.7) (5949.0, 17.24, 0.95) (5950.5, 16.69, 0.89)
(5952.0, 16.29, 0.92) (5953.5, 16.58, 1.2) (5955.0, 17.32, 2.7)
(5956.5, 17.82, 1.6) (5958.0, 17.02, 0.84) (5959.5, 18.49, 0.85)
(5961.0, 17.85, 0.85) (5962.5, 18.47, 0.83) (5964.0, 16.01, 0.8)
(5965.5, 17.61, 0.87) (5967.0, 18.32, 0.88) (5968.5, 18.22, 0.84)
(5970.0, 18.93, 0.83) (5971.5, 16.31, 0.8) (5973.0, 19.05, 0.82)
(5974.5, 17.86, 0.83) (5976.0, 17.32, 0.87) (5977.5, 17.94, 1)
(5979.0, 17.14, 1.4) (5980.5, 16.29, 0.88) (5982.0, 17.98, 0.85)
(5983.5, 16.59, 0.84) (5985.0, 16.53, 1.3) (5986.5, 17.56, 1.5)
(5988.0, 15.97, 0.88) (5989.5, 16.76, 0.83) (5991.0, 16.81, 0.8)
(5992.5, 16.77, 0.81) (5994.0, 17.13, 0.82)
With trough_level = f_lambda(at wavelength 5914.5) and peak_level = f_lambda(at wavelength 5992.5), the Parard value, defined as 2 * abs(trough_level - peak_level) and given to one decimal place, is 1.5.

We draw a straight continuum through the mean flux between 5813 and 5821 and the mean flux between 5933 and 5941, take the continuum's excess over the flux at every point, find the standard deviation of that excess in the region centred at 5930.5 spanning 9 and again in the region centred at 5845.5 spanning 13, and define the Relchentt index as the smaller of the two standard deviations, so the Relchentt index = 0.9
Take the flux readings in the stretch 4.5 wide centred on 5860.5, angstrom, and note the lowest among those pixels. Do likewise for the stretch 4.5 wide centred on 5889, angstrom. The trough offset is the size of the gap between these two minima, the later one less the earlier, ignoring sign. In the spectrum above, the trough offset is 3.4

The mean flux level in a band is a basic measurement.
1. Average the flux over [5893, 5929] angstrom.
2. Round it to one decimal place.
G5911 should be 15.9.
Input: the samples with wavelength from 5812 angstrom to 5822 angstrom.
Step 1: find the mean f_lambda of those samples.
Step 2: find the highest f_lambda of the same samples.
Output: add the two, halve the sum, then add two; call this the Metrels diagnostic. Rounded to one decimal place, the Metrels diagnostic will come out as 19.4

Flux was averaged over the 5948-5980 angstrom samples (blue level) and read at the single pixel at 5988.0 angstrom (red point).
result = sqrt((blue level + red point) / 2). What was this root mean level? 4.09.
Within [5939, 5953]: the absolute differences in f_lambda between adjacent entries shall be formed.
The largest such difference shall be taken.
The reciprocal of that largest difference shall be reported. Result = 1.5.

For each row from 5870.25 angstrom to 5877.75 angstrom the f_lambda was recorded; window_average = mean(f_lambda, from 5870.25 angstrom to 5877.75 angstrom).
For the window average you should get 17.4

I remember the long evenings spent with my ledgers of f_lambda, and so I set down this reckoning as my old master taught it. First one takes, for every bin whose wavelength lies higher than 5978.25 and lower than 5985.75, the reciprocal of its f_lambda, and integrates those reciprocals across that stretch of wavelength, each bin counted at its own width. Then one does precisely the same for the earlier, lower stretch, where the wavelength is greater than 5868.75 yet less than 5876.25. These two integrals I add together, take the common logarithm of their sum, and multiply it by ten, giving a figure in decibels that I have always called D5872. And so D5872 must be -0.6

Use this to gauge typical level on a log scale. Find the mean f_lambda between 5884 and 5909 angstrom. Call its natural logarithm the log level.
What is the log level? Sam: 2.67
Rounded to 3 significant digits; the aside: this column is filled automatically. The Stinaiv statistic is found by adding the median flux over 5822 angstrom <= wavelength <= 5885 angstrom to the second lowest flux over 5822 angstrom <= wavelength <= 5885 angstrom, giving 32.3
